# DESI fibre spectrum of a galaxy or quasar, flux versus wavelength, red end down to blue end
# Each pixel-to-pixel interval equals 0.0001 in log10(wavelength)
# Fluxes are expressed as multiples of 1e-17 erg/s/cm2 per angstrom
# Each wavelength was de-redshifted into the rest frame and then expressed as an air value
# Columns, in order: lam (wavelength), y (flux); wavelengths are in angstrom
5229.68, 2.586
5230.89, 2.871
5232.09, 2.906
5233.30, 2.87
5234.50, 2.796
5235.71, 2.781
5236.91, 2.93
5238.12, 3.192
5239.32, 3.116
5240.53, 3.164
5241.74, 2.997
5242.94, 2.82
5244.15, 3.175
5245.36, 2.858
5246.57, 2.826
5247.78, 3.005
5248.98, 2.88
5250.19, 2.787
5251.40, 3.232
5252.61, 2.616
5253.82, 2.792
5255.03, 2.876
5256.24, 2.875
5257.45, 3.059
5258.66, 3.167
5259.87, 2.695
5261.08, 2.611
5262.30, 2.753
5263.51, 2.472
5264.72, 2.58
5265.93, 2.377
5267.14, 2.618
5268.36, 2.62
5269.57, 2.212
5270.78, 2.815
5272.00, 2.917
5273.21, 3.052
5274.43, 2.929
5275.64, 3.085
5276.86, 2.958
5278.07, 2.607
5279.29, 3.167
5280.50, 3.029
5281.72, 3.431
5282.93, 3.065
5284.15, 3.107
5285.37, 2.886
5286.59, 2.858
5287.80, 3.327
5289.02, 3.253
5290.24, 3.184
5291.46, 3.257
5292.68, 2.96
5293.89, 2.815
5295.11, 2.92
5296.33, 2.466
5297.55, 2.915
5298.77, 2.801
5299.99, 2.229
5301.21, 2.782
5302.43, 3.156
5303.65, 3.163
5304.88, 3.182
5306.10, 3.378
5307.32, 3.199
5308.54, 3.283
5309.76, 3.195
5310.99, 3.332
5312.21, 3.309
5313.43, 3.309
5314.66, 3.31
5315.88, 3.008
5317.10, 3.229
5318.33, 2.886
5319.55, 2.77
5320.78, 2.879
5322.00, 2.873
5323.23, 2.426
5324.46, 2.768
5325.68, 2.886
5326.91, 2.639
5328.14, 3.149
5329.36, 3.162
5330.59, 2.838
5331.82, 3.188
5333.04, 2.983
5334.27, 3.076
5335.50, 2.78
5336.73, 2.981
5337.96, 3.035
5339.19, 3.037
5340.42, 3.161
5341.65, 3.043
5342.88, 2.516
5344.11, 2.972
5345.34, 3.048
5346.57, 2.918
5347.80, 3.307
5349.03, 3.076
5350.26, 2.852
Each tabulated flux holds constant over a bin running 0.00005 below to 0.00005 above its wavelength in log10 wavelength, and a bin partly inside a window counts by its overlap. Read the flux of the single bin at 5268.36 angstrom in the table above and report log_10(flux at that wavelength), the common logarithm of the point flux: 0.418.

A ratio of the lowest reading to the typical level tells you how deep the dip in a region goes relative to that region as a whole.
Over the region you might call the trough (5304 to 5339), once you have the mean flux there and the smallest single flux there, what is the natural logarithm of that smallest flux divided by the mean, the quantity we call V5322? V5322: -0.225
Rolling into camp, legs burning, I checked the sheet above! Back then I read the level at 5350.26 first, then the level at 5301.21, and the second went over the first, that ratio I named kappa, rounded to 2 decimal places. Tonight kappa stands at 0.98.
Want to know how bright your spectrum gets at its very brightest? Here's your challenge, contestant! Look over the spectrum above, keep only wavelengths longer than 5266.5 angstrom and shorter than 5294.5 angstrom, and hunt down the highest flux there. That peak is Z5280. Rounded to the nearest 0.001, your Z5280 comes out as 3.431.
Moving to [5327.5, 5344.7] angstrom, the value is 3.188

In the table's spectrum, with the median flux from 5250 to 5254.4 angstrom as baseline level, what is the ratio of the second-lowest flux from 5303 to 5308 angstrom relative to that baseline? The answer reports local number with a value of 1.14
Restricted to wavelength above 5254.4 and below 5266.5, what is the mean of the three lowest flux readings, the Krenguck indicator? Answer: 2.48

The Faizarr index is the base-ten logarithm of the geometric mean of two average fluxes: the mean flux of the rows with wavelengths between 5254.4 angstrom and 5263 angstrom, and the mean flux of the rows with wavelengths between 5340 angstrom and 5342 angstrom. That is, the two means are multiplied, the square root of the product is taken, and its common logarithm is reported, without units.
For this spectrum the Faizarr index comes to 0.474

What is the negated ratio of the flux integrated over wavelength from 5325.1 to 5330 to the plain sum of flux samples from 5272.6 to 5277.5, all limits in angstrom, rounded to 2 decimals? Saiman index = -1.21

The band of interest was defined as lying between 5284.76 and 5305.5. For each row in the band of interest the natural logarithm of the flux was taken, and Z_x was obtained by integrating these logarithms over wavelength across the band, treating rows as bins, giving 22.3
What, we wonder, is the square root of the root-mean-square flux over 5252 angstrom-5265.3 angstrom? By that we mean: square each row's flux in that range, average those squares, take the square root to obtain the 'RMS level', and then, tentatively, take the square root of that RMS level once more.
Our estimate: 1.67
